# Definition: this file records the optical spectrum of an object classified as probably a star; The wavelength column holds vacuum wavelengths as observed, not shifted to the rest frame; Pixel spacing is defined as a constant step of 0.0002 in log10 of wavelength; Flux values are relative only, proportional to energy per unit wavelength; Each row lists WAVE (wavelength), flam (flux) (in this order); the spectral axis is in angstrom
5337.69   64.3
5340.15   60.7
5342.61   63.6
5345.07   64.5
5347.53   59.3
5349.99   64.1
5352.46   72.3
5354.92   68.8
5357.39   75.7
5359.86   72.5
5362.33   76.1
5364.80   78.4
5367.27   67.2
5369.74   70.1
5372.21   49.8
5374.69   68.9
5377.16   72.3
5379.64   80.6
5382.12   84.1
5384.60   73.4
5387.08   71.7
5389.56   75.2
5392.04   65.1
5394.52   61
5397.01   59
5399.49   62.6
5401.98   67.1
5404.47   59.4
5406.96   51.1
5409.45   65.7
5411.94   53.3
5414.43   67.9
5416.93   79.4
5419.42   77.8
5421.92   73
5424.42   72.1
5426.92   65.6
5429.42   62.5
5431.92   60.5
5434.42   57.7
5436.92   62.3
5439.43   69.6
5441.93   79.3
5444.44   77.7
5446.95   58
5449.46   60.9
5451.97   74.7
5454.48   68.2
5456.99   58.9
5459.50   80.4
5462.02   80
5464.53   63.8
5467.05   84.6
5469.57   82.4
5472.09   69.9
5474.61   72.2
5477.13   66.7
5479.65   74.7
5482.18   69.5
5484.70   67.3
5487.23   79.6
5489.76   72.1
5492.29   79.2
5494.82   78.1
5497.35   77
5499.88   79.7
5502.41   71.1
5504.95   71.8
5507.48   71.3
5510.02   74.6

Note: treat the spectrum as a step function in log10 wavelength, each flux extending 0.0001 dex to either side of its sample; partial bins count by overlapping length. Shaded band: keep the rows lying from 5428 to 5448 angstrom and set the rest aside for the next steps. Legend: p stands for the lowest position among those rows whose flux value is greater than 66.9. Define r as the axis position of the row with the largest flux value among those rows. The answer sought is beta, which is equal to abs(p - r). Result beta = 2.5 angstrom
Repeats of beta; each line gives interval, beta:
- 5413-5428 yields 2.5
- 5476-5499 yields 7.6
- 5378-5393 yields 2.5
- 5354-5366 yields 9.9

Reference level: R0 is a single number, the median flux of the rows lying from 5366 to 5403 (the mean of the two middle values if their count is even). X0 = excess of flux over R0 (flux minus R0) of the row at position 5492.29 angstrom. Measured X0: 10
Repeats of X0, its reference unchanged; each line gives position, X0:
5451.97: 6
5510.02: 6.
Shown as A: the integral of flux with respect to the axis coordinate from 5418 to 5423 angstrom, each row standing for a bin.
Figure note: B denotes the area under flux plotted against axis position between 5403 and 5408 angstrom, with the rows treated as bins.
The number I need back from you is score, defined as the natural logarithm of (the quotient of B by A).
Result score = -0.30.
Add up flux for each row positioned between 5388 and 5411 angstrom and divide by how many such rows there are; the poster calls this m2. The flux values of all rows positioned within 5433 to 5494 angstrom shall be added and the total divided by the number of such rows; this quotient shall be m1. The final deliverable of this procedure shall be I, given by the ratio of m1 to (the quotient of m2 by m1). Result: 81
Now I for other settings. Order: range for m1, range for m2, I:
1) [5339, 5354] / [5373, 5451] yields 61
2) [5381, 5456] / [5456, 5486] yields 62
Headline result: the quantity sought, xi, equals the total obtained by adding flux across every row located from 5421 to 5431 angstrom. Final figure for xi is 273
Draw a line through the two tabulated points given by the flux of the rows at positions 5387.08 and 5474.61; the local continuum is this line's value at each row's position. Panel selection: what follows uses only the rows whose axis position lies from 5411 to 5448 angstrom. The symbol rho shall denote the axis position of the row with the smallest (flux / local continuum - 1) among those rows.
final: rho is 5411.94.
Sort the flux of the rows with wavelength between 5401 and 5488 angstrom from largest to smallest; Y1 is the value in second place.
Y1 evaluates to 82.4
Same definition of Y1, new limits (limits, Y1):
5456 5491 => 82.4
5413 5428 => 77.8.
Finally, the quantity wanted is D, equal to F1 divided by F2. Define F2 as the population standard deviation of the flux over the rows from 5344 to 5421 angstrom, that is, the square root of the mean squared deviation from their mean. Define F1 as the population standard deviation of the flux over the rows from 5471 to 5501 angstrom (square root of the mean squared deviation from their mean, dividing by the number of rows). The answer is 0.55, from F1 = 4.6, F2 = 8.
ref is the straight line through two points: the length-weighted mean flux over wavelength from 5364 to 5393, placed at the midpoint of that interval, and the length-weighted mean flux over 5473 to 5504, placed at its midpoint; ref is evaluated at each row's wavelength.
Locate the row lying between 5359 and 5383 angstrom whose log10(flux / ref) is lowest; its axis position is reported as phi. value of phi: 5372.21 angstrom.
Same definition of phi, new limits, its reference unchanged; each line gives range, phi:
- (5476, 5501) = 5477.13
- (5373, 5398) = 5397.01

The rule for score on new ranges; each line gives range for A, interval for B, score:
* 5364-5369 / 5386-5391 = 0.02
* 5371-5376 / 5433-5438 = 0.01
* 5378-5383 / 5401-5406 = -0.27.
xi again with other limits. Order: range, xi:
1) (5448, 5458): 263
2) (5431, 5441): 250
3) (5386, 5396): 273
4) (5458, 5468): 309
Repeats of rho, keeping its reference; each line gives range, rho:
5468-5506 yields 5477.13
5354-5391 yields 5372.21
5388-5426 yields 5406.96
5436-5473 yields 5446.95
